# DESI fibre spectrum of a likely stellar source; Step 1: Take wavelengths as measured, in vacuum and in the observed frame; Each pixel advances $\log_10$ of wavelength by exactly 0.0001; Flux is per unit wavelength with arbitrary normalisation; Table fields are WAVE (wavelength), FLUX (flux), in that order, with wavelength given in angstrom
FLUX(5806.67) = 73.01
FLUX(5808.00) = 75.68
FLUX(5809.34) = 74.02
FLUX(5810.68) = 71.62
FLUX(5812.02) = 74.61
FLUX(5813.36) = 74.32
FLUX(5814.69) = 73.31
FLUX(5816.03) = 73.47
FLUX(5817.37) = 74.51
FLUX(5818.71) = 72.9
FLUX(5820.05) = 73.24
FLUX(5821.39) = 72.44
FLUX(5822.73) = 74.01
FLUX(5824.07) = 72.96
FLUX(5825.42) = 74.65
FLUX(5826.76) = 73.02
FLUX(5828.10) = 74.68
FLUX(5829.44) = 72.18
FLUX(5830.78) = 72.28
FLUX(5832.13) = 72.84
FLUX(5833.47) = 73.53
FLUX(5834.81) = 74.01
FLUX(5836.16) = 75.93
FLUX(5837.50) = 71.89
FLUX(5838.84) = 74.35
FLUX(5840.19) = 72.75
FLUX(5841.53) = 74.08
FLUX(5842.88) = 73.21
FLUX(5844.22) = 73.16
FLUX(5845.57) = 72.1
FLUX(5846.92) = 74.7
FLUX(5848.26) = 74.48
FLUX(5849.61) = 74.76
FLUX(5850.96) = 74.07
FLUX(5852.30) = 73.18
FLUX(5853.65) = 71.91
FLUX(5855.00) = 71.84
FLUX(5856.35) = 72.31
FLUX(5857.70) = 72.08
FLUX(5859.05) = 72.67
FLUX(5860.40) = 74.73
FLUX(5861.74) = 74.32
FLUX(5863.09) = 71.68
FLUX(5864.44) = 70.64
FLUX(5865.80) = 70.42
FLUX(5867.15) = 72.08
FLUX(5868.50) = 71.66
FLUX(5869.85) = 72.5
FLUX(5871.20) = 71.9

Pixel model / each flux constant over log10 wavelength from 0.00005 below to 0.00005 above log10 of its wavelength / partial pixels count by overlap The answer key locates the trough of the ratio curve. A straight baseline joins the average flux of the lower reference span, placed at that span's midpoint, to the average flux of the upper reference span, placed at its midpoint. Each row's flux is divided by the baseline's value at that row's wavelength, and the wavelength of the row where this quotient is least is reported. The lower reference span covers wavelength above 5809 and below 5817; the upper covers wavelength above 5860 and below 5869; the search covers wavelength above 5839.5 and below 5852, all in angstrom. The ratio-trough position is 5845.57 angstrom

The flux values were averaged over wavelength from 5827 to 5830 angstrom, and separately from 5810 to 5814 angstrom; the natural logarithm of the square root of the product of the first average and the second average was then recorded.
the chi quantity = 4.297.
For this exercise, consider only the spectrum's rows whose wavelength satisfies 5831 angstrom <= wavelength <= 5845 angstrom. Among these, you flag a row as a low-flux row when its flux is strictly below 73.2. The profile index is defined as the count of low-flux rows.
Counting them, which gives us 4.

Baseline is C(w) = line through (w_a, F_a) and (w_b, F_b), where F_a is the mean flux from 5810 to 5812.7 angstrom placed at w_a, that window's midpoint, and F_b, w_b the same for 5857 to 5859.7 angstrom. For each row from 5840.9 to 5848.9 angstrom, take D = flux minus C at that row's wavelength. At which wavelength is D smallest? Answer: 5845.57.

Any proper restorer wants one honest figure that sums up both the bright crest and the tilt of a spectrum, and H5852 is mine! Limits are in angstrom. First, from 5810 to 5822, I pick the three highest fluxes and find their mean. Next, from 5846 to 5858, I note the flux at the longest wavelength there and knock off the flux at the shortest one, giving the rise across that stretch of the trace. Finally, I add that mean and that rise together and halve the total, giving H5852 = 35.9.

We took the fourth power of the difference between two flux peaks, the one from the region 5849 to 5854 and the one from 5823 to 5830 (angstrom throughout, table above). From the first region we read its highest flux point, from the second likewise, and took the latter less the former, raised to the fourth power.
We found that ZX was 0.0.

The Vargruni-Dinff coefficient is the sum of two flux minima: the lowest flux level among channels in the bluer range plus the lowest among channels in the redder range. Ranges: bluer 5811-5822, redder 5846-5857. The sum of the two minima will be 144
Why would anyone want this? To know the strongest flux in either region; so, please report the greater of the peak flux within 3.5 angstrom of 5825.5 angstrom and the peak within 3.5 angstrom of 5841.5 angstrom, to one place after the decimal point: 74.7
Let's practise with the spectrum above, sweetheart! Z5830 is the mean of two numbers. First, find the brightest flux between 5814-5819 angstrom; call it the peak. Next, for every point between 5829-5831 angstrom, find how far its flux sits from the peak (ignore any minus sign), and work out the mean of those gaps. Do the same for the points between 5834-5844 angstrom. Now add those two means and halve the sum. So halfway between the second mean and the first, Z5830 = 1.73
